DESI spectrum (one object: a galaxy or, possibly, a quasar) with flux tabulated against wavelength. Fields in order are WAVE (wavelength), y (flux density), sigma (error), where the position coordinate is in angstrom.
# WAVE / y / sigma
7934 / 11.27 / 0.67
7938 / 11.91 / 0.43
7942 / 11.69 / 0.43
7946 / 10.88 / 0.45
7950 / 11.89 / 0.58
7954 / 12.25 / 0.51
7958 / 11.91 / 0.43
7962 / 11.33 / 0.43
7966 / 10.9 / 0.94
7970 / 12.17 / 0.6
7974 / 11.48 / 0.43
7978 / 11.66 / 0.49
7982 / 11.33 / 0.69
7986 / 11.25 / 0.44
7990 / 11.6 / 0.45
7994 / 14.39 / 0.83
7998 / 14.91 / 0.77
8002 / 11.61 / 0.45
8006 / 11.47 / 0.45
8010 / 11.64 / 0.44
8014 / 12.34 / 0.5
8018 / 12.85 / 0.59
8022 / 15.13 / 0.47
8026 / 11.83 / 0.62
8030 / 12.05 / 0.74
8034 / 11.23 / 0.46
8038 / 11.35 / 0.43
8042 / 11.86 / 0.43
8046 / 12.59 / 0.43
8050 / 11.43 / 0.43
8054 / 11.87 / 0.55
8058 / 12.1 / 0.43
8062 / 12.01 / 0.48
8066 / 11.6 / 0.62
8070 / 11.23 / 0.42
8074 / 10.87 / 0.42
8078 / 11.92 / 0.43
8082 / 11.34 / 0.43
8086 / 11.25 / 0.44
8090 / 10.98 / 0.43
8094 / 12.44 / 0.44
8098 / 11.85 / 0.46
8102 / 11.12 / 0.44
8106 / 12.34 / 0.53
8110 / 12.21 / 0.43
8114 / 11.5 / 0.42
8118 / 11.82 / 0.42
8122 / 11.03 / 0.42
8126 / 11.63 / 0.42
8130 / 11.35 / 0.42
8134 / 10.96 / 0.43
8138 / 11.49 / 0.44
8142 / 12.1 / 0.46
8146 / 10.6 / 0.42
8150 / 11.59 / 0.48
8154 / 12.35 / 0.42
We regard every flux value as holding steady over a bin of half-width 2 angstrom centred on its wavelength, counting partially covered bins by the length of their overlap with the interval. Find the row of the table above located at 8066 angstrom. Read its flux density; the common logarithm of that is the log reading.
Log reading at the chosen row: 1.06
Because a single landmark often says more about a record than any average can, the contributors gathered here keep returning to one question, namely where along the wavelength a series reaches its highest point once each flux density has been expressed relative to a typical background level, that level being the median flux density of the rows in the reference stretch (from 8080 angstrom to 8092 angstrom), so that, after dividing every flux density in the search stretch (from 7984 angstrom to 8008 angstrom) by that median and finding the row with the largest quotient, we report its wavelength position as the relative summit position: 7998 angstrom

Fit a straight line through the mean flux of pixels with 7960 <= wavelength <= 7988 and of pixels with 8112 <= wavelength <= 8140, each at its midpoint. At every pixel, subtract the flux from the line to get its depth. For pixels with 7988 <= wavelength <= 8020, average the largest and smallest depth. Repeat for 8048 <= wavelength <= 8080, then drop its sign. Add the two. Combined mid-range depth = -1.7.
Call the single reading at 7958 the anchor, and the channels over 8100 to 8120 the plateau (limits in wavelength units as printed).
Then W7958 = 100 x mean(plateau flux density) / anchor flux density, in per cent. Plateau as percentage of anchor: 99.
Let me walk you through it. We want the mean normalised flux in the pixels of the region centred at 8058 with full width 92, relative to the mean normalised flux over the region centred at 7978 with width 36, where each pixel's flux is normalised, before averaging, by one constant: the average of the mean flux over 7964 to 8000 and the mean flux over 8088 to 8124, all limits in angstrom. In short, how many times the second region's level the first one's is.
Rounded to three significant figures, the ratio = 1.01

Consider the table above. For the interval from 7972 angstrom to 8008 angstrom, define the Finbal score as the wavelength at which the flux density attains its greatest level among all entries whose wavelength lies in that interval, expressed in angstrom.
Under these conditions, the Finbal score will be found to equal 7998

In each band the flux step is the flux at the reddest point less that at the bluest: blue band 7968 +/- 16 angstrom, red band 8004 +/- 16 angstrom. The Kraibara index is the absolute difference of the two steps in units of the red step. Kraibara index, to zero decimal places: 2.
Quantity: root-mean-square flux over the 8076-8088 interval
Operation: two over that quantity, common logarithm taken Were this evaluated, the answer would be -0.760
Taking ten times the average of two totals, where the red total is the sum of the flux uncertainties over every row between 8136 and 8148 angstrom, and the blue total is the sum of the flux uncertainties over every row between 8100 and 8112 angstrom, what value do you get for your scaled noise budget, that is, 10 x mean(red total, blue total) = 13.6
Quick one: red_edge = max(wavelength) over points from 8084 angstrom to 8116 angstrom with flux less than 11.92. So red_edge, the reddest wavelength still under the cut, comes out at 8114 angstrom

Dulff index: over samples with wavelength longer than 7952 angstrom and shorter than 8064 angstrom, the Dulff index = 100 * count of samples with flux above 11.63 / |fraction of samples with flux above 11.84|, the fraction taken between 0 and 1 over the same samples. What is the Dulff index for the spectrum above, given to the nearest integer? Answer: 3400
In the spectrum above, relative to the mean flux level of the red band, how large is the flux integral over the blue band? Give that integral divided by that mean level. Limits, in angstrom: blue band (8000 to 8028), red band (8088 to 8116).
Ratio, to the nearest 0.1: 29.5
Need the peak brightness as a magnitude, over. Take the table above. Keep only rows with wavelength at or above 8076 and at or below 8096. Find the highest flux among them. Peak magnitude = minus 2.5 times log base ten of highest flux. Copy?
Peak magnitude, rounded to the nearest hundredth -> -2.74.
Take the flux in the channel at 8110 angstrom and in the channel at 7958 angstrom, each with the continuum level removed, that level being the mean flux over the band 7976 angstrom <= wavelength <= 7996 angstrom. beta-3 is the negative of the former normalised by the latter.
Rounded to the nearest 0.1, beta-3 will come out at 1.2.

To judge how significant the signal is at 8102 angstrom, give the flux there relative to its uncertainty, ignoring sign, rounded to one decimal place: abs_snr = 25.3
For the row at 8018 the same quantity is 21.8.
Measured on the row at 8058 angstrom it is 28.1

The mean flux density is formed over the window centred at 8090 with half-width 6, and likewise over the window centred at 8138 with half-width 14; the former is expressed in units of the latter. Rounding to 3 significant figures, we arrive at 1.01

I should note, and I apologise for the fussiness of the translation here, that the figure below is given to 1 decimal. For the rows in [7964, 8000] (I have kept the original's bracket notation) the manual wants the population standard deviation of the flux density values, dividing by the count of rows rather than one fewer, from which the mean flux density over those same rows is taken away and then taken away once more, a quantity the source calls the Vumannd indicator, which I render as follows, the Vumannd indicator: -23.0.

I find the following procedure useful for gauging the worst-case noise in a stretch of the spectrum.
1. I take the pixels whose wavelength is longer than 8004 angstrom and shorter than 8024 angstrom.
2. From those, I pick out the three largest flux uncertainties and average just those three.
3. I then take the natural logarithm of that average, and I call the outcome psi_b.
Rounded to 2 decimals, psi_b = -0.65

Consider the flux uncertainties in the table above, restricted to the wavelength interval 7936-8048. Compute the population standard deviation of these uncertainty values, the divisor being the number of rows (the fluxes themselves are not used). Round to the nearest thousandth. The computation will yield 0.139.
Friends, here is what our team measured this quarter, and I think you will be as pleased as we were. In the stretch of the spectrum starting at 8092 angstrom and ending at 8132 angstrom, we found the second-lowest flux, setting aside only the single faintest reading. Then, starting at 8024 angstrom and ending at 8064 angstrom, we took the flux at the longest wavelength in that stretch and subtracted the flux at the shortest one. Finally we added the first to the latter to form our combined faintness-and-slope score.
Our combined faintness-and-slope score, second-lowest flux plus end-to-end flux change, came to 11.3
